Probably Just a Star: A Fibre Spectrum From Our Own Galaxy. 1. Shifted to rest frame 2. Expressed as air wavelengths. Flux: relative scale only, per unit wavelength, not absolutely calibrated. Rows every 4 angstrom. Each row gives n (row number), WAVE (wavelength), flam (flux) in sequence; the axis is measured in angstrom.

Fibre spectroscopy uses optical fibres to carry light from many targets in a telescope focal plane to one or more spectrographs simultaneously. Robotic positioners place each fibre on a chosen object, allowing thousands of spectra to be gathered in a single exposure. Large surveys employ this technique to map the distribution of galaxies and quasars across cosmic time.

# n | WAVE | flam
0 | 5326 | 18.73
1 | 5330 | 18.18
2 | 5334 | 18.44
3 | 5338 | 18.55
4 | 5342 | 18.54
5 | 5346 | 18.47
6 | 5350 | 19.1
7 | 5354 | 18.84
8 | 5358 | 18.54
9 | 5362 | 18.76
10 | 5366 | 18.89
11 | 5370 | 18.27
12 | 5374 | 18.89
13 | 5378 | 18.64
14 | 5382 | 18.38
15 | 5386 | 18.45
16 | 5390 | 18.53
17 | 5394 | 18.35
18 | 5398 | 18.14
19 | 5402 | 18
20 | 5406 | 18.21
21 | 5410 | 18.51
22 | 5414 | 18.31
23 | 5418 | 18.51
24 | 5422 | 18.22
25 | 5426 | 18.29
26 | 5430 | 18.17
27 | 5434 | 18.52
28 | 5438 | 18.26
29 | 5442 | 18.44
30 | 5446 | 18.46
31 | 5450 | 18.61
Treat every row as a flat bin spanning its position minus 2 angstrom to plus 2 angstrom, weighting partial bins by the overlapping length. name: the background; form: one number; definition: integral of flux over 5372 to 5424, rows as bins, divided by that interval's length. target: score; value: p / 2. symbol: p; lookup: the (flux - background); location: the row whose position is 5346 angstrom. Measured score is 0.04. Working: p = 0.07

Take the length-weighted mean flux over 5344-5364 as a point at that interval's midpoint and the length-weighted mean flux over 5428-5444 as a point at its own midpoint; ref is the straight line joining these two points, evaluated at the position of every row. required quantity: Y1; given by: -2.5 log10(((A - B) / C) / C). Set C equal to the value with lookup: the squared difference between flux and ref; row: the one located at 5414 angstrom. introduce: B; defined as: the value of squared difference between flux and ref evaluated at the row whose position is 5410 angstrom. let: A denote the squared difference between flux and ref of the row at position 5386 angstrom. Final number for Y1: -4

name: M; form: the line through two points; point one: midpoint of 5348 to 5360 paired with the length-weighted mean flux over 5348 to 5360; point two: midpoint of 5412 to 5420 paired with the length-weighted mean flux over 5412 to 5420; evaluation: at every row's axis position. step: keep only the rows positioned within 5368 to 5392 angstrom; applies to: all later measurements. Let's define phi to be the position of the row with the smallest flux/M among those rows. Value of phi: 5370 angstrom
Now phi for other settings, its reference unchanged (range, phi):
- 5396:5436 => 5402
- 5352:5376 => 5370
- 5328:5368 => 5330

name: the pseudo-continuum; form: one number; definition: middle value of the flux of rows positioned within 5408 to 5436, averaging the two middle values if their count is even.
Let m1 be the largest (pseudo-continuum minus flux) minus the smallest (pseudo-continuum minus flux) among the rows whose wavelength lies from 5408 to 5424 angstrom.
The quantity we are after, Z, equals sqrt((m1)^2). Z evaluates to 0.3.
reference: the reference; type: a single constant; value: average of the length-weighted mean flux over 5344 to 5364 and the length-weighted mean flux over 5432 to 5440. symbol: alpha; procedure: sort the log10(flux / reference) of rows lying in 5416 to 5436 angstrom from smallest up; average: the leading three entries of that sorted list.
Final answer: -0.008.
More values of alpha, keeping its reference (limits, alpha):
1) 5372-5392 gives -0.003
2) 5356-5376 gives -0.001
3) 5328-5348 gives -0.005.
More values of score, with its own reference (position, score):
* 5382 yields -0.01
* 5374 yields 0.25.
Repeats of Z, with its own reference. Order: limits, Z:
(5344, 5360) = 0.6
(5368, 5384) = 0.6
